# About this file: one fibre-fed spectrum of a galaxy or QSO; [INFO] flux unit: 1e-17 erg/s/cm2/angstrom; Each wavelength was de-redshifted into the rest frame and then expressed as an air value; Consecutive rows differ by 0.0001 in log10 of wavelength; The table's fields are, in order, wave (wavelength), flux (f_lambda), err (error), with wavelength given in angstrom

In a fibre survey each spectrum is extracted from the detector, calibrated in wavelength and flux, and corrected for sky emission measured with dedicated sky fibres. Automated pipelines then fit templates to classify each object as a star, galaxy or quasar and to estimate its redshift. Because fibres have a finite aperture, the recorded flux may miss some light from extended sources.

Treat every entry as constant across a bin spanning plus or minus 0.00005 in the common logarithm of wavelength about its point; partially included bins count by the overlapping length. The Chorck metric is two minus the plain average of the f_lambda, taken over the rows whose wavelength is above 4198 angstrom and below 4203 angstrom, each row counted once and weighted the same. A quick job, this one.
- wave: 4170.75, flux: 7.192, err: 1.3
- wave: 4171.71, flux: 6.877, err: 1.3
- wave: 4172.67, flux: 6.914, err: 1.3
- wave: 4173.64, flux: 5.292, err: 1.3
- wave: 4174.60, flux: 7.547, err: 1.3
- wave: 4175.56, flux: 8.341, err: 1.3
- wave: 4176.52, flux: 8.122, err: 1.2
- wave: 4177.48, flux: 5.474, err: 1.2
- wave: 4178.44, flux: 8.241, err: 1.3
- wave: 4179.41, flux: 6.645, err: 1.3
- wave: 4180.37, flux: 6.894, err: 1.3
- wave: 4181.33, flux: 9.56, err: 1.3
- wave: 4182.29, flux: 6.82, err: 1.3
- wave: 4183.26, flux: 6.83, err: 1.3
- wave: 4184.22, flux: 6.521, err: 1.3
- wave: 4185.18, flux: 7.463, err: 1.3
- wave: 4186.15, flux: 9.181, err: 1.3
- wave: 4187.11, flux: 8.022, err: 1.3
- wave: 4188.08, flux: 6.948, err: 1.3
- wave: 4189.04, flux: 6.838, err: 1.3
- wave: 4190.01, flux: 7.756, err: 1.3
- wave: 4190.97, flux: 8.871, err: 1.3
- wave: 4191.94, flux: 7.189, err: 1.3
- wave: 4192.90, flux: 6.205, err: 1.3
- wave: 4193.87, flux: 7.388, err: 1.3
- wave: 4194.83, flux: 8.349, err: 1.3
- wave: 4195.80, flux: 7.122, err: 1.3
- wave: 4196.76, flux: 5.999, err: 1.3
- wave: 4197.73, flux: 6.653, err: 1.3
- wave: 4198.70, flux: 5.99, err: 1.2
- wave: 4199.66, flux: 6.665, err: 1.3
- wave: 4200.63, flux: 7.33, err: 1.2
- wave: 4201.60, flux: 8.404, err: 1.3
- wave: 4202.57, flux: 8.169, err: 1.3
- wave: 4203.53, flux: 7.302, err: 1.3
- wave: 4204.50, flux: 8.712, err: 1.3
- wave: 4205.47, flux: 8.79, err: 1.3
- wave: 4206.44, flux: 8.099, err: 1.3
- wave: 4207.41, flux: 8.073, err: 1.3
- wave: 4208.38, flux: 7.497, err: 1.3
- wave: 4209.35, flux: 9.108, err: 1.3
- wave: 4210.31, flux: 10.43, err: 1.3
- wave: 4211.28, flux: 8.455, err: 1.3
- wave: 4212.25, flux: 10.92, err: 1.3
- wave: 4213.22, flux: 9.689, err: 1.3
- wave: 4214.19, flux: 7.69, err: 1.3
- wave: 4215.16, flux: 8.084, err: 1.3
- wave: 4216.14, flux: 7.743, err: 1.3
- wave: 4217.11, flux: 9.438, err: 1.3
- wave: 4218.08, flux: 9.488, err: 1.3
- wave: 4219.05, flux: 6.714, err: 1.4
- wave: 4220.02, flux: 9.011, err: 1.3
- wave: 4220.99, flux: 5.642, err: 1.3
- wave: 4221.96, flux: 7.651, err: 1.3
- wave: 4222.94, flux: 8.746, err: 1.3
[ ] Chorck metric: -5.3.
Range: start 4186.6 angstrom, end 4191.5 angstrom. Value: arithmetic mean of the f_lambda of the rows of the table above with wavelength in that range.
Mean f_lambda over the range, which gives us 7.7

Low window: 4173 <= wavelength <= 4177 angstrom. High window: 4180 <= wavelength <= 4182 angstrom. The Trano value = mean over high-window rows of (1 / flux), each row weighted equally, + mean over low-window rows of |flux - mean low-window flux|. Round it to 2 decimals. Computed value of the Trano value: 1.14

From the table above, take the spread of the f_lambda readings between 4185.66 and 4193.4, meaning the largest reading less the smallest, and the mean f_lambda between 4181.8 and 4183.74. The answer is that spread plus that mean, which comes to 9.8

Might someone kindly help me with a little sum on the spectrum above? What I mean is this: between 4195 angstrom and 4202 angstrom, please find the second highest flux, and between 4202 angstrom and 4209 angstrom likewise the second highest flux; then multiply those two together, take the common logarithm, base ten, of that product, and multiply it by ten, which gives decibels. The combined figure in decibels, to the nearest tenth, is 18.1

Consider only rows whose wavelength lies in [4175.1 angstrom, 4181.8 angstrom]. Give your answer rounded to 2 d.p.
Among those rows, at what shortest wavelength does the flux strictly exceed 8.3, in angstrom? 4175.56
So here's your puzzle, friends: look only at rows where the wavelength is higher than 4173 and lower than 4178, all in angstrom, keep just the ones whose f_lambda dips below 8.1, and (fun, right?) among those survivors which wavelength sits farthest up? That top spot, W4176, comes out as 4177.48 angstrom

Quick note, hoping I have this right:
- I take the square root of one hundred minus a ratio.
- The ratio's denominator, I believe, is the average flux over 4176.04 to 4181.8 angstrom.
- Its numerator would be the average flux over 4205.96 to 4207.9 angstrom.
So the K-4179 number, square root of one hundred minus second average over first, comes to 9.95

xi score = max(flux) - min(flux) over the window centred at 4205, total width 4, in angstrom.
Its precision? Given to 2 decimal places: 1.49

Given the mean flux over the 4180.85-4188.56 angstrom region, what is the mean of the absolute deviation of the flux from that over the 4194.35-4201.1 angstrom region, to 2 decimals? 0.99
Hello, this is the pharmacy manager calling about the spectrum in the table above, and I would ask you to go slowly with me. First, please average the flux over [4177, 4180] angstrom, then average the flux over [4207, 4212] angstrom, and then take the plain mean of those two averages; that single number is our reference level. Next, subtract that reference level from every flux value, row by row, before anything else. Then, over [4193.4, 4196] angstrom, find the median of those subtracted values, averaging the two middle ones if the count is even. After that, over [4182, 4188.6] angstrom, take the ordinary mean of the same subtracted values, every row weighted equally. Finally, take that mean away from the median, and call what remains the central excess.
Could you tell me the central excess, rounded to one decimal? 0.0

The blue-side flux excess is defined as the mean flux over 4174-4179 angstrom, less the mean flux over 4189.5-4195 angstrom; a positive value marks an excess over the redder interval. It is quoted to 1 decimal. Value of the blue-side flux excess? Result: -0.1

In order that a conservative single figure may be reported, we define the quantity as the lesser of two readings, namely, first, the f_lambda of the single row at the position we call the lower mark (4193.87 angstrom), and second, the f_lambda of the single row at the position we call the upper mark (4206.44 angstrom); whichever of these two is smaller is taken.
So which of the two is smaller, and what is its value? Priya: 7.39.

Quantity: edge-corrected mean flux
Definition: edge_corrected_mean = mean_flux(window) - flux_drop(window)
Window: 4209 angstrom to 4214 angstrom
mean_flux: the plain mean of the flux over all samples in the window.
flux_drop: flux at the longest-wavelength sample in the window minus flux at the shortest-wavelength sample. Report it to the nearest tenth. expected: 9.1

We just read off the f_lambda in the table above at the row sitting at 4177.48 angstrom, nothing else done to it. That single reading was 5.474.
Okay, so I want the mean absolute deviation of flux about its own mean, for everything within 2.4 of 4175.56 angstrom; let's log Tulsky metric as 1.26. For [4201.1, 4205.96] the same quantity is 0.43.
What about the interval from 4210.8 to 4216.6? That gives 1.03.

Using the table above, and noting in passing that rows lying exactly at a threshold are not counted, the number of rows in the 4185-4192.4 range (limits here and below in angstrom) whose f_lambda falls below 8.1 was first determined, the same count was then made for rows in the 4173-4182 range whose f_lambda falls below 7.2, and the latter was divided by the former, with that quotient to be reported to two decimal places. 0.67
